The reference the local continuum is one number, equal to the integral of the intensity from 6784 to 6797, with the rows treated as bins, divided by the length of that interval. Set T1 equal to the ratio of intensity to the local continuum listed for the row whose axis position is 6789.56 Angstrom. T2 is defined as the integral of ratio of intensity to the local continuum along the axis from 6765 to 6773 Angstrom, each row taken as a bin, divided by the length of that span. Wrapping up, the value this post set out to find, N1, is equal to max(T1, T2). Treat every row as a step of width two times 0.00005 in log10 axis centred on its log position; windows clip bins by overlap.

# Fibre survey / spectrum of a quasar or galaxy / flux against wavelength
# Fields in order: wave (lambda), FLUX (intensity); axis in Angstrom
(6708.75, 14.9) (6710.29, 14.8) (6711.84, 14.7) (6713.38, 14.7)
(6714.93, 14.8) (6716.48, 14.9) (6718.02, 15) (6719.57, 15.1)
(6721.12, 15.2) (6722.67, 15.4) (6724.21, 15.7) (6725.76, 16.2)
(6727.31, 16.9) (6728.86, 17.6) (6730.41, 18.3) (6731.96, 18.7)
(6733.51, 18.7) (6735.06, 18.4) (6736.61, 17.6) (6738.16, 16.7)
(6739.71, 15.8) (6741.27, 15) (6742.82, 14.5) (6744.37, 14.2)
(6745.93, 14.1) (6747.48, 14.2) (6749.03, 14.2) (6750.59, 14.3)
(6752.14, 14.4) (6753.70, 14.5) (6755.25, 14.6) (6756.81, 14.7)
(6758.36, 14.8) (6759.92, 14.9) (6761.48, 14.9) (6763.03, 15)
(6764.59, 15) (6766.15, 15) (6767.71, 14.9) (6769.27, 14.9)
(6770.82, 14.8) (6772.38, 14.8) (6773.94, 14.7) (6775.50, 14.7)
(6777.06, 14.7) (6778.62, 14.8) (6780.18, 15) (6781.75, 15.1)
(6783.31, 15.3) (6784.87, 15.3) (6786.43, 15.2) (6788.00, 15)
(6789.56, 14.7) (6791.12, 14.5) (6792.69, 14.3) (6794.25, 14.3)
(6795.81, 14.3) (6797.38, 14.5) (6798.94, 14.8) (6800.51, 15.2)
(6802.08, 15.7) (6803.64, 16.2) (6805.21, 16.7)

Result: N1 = 1.01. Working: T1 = 1.00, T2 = 1.01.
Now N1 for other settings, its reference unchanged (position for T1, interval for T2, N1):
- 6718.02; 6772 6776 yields 1.02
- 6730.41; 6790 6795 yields 1.24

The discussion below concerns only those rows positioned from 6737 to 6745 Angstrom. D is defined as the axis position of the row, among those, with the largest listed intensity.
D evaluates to 6738.16 Angstrom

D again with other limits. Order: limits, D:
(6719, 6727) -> 6725.76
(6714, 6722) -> 6721.12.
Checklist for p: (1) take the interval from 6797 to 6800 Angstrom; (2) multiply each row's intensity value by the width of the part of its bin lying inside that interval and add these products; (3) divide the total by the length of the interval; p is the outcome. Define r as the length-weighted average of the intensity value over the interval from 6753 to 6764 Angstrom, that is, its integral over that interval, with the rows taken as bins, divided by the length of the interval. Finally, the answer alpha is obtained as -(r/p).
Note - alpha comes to -1.00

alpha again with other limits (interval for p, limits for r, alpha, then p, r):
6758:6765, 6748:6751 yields -0.95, 14.9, 14.2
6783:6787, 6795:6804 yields -0.99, 15.3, 15.1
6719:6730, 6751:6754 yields -0.90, 16.1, 14.4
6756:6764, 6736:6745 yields -1.05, 14.9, 15.6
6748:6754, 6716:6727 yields -1.08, 14.3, 15.4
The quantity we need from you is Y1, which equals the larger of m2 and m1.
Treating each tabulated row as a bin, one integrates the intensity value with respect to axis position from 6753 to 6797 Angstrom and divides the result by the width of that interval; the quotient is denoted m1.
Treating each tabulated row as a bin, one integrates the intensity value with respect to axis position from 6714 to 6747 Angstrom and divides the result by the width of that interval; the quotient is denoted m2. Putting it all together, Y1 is 16.1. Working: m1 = 14.8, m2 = 16.1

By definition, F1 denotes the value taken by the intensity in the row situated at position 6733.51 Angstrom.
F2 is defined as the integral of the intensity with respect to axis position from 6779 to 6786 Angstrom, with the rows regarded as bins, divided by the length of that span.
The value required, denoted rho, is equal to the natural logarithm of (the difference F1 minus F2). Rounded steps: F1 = 18.7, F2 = 15.2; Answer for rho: 1.3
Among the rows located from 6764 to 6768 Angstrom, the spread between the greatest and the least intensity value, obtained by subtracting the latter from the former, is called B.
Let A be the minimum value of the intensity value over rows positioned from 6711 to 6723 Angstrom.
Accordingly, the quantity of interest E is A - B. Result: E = 14.6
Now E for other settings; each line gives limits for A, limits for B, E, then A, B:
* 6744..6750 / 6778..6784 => 13.6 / 14.1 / 0.50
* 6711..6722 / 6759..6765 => 14.6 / 14.7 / 0.10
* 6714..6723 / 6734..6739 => 13.1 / 14.8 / 1.70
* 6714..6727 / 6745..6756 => 14.3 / 14.8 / 0.50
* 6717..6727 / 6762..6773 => 14.8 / 15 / 0.20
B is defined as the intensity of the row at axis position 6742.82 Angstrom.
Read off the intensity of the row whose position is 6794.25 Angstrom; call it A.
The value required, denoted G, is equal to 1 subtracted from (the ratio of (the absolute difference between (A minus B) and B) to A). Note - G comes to 0.03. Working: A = 14.3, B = 14.5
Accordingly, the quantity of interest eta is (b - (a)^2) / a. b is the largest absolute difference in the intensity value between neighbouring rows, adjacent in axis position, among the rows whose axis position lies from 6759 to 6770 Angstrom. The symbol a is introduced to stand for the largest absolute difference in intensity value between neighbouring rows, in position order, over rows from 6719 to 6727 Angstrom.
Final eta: -0.3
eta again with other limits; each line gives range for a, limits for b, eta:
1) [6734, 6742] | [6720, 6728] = -0.1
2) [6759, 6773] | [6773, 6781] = 1.9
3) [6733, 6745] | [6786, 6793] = -0.6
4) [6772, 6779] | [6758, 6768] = 0.9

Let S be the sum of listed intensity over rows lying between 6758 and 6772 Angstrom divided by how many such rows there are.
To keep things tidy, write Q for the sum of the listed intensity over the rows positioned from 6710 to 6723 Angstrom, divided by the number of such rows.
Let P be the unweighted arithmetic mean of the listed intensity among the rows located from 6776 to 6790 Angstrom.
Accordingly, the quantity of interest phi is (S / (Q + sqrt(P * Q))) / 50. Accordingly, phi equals 0.0100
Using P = 15.0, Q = 15.0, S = 14.9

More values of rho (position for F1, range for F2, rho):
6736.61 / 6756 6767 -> 1.0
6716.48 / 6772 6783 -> -2.9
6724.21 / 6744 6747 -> 0.4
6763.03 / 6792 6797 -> -0.4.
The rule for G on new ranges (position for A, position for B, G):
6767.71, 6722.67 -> 0.07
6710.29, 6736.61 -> 0.38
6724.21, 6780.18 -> -0.09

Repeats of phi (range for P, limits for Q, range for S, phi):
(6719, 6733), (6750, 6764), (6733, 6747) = 0.0106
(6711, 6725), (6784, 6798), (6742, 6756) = 0.0097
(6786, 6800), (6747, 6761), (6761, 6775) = 0.0102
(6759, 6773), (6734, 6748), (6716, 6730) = 0.0102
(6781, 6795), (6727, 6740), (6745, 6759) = 0.0085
